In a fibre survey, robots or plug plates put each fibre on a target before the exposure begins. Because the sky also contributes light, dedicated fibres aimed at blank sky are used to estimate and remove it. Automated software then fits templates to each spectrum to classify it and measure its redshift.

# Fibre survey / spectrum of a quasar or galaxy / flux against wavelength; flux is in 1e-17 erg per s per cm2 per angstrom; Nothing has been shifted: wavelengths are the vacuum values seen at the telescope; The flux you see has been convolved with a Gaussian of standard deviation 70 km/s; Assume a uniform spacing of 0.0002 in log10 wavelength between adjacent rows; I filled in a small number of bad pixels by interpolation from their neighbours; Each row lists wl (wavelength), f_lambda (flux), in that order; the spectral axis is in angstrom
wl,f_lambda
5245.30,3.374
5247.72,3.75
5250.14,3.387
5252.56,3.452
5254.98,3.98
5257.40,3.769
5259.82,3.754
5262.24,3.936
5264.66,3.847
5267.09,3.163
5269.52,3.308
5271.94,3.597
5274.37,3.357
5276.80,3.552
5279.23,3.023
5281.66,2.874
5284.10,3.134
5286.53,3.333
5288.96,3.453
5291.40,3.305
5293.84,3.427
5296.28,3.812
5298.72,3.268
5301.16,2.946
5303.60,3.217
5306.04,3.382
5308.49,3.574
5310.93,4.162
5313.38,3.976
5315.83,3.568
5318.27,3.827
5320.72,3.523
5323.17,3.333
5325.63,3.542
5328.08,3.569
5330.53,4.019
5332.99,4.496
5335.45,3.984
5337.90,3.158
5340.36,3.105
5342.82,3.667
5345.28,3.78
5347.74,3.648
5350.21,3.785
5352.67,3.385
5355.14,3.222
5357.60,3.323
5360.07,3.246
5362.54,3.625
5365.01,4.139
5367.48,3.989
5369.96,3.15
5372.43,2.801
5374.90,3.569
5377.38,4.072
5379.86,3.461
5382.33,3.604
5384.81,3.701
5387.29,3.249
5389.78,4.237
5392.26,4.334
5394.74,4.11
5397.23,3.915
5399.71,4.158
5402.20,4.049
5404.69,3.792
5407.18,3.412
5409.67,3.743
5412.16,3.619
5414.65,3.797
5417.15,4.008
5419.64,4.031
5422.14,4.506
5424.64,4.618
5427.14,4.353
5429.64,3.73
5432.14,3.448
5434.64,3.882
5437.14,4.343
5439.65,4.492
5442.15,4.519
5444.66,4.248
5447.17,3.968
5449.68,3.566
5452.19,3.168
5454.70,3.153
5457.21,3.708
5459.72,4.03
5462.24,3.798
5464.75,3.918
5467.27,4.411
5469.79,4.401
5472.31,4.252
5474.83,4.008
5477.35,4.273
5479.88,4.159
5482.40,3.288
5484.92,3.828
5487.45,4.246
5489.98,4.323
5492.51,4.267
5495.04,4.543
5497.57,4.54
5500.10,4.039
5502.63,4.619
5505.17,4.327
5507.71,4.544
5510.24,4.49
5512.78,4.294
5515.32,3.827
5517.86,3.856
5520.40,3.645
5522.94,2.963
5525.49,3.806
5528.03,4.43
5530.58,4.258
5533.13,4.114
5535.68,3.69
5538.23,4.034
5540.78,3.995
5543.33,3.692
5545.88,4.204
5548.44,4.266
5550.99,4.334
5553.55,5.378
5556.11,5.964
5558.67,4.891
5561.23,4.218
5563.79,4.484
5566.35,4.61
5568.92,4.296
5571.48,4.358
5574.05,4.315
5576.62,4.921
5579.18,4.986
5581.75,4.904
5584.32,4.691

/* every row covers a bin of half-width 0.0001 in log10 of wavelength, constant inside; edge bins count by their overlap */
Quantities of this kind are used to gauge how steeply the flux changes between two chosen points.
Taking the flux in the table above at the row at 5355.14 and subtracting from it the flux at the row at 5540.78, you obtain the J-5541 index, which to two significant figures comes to -0.77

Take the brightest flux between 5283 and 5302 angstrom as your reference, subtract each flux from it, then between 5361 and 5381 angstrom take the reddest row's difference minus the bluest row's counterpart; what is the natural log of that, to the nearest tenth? -1.8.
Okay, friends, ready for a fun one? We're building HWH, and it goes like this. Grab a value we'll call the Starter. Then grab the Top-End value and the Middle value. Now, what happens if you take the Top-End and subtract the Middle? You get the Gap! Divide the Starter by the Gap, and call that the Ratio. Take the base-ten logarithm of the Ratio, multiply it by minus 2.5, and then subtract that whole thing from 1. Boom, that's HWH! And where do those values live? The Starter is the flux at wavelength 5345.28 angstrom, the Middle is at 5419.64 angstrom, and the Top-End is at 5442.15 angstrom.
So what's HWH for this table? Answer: 3.2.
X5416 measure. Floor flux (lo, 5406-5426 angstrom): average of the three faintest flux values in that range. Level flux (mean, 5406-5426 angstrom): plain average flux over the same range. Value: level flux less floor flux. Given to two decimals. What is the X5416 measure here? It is 0.38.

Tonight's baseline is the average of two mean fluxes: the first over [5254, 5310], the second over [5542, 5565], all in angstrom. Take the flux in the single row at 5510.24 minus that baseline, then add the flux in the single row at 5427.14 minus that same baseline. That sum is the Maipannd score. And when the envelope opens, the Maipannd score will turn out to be 0.80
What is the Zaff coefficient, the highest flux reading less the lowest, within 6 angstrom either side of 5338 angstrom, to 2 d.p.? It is 1.39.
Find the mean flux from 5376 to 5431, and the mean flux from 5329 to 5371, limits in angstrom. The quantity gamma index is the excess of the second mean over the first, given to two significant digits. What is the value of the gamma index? -0.30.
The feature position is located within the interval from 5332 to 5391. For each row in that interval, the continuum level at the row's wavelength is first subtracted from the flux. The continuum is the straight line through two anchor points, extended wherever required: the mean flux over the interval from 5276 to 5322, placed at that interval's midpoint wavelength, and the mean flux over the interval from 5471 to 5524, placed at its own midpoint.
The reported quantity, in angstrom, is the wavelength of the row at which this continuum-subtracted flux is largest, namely 5332.99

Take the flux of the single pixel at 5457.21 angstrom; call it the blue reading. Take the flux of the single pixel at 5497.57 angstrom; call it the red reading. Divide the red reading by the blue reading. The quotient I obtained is 1.2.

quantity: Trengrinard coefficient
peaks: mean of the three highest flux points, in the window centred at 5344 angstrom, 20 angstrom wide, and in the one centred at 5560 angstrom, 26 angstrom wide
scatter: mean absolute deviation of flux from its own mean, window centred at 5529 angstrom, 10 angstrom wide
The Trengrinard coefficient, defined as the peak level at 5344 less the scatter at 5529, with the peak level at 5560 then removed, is -1.8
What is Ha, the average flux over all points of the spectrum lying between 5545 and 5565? 4.7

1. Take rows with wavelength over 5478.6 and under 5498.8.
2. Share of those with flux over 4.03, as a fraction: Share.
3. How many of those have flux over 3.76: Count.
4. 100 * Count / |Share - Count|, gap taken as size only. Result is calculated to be 112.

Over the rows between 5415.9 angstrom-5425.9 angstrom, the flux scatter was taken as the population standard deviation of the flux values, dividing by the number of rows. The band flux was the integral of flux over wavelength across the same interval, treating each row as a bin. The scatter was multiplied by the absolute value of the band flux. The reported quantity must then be 11.8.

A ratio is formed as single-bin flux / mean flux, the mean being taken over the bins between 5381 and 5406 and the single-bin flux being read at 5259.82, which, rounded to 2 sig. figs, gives 0.96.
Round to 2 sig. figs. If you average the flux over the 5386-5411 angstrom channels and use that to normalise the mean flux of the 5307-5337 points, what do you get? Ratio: 0.97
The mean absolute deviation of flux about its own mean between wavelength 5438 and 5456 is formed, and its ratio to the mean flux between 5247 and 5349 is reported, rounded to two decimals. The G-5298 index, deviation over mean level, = 0.14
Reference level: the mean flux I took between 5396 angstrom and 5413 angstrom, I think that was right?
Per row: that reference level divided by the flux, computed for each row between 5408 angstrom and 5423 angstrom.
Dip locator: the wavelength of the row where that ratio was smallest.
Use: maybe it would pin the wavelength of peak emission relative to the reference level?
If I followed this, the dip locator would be 5422.14 angstrom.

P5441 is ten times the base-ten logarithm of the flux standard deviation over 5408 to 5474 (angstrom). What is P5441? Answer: -3.9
